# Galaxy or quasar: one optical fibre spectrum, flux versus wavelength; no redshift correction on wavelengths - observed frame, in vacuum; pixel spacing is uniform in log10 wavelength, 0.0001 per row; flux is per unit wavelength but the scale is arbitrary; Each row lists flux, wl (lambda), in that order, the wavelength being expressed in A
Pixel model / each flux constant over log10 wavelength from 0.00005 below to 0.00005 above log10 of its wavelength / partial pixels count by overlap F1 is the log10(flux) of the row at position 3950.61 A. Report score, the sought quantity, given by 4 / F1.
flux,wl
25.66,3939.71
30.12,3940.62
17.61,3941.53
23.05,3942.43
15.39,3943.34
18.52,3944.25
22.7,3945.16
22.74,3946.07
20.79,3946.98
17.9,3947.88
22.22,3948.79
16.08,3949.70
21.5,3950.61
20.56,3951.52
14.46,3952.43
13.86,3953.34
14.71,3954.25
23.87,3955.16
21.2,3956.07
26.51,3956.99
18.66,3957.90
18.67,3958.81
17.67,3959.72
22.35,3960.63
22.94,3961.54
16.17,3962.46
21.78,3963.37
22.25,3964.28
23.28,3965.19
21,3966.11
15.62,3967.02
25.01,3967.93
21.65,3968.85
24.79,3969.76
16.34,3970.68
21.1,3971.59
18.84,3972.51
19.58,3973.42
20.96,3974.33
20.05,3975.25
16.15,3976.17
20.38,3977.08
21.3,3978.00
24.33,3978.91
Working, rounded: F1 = 1.33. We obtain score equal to 3.00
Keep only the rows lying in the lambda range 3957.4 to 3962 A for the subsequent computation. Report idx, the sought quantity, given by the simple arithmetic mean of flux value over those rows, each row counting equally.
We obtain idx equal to 20.1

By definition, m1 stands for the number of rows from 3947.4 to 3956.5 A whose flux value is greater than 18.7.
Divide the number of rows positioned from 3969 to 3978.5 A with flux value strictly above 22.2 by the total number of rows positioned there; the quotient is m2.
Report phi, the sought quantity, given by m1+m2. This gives 5.1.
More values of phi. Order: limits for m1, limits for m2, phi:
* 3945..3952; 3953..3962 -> 6.4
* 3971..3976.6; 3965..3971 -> 5.4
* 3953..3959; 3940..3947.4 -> 3.5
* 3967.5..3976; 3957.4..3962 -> 8.4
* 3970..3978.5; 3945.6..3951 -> 7.3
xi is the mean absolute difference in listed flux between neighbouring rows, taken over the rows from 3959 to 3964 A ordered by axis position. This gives 4.4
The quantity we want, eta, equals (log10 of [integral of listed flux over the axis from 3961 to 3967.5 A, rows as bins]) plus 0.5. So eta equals 2.62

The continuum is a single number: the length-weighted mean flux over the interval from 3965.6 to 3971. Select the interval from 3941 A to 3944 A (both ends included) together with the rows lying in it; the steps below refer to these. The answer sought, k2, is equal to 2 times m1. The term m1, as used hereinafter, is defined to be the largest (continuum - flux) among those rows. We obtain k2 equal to 11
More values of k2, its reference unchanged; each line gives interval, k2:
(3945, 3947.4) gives 0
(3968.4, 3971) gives 9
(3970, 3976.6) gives 9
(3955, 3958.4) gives 4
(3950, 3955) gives 14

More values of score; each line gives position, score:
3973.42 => 3.10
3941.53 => 3.21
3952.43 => 3.45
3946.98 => 3.04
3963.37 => 2.99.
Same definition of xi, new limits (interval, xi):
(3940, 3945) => 7.2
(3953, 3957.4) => 4.5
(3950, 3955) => 2.1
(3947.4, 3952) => 4.2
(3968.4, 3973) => 4.7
